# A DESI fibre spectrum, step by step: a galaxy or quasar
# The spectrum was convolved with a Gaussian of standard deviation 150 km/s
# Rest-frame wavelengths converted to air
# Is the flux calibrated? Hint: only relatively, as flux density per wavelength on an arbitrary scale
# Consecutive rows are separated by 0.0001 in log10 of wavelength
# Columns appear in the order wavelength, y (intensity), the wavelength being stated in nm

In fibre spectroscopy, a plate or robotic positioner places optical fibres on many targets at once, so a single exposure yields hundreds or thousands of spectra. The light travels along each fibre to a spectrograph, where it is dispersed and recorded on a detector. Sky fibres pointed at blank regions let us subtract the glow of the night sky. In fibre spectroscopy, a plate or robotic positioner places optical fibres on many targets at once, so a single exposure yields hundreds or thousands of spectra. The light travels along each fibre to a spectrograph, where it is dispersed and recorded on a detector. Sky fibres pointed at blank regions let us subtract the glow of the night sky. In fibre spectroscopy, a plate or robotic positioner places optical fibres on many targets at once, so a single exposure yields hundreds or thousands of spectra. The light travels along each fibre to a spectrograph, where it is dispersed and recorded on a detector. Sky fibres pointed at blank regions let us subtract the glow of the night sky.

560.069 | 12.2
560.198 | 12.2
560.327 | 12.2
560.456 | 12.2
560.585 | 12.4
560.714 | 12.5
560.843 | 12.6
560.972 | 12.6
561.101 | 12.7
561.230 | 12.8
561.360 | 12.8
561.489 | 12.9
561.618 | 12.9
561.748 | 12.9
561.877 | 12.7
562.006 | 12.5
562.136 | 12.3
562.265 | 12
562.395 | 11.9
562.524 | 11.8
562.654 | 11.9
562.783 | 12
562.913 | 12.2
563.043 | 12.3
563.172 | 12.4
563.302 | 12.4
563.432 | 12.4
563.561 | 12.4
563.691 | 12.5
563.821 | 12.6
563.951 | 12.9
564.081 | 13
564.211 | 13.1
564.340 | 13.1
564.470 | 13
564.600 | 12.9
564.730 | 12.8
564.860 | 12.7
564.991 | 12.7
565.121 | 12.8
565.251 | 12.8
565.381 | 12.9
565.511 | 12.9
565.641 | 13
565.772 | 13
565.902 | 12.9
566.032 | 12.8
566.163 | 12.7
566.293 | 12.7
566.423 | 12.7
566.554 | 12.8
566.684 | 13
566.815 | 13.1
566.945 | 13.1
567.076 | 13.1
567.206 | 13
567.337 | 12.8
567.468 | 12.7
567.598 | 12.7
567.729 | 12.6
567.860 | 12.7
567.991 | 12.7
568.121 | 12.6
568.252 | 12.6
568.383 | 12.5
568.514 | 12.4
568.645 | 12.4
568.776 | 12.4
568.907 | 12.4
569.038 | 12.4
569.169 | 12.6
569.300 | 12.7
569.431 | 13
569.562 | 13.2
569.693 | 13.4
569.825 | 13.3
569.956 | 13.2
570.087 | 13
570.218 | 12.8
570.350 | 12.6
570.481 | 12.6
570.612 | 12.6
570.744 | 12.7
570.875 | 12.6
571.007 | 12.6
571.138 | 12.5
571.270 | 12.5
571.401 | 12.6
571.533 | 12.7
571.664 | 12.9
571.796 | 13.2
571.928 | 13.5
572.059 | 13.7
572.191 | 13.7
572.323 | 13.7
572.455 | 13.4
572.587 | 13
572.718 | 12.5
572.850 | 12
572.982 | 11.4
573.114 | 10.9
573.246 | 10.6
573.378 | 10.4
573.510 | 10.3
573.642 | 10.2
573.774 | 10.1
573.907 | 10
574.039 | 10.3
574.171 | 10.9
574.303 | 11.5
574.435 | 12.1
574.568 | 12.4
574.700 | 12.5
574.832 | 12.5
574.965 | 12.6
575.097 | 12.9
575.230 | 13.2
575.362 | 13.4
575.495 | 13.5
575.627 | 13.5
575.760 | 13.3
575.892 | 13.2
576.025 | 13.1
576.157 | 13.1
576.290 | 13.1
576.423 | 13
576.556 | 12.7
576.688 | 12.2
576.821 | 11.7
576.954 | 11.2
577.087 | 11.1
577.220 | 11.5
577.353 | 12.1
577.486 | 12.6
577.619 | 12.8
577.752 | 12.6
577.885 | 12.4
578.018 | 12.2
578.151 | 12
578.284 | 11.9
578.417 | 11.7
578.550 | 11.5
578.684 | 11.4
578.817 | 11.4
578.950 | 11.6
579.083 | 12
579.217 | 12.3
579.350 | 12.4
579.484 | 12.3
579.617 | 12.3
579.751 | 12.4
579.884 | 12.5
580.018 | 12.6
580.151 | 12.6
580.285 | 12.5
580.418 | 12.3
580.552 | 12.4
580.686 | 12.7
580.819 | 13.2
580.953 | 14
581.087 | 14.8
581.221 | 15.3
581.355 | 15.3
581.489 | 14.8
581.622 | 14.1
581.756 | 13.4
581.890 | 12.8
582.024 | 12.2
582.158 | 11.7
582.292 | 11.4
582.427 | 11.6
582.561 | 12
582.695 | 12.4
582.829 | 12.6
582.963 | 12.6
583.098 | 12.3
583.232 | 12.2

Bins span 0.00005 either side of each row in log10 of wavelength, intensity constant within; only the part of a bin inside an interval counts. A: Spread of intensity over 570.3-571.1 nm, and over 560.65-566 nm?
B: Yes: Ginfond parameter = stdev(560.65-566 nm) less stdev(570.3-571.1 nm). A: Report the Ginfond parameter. 0.31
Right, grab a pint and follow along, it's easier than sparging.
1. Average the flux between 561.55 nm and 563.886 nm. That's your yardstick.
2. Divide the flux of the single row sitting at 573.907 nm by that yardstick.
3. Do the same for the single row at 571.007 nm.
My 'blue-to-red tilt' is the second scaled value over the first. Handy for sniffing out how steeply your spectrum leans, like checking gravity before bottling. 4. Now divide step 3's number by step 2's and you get 1.26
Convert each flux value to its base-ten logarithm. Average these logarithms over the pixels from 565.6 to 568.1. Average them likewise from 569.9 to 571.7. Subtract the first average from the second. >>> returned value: 0.00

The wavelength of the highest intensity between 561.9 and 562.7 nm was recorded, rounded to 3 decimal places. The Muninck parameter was 562.006 nm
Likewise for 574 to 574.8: 574.700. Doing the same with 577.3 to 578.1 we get 577.619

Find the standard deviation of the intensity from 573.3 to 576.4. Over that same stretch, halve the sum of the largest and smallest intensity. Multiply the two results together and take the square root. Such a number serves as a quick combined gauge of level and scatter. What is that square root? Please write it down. 3.9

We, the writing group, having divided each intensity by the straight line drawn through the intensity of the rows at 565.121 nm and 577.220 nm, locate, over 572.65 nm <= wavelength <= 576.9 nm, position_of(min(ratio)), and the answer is 573.907 nm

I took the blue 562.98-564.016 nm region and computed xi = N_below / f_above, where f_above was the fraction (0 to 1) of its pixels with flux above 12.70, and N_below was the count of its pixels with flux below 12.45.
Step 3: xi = 40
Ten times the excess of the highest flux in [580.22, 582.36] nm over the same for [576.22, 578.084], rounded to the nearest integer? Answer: 22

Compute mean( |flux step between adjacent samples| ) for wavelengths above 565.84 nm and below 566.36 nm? 0.07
